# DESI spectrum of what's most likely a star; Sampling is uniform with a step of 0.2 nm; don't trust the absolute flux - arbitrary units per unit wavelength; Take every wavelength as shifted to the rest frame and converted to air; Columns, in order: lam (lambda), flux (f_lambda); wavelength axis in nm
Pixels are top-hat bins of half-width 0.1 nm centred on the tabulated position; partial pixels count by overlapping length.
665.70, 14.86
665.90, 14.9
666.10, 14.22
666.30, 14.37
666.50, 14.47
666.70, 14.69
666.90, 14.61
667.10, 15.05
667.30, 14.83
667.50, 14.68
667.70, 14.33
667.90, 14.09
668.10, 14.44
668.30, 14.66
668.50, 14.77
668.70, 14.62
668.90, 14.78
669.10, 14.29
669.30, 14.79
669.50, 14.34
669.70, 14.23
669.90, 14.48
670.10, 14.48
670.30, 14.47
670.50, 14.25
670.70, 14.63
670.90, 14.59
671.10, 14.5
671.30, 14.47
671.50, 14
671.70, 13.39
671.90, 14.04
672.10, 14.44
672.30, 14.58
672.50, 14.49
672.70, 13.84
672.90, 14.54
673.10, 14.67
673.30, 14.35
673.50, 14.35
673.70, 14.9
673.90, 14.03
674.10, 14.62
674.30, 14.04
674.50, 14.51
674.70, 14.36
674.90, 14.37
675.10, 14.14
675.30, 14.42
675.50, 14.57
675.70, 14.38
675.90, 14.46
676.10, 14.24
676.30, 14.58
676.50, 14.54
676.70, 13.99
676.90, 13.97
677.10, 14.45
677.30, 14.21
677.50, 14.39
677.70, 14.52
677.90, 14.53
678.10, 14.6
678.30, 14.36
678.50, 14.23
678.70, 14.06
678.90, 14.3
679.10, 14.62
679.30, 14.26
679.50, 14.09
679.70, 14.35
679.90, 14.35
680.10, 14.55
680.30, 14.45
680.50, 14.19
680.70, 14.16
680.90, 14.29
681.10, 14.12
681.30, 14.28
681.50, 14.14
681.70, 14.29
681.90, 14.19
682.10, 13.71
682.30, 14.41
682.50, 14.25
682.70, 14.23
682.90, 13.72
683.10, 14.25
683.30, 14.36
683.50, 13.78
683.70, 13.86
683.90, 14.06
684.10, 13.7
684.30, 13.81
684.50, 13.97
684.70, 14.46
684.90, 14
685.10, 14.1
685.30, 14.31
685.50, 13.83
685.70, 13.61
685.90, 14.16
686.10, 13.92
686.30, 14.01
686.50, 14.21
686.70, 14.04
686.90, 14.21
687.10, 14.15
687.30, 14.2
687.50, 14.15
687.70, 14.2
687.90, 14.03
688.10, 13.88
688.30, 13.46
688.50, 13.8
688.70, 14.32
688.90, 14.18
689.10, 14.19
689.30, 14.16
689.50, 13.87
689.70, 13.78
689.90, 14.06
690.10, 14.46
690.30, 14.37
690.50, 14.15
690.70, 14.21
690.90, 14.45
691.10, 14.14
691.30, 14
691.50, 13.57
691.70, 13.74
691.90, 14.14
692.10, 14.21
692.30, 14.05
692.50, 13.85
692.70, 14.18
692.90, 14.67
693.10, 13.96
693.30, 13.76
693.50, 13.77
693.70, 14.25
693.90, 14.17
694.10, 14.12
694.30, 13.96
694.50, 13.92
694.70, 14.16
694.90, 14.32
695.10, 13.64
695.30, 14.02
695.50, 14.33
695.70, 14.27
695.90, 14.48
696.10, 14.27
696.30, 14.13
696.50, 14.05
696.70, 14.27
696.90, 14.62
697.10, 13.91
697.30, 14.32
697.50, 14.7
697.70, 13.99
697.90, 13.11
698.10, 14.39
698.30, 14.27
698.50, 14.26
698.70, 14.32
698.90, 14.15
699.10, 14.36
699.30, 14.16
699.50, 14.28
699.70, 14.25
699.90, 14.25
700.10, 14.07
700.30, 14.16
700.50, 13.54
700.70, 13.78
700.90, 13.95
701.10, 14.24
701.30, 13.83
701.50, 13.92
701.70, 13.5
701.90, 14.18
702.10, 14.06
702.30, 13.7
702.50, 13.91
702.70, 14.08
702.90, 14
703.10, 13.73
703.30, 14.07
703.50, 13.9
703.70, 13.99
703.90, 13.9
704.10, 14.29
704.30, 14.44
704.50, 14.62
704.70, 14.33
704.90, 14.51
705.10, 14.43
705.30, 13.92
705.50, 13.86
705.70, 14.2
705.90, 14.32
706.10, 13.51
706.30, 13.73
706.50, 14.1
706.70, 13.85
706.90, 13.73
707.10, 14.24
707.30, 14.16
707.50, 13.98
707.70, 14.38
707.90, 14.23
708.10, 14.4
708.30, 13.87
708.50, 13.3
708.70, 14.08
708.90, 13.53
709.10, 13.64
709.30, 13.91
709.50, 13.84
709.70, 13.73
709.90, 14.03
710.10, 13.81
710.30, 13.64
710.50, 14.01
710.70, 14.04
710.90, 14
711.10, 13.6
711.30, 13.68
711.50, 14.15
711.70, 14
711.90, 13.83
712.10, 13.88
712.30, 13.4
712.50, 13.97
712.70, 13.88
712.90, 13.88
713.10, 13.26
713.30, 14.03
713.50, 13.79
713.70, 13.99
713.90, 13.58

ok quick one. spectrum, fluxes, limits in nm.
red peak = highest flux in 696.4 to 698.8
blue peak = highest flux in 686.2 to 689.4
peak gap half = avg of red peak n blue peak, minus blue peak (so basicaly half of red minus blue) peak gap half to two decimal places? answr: 0.19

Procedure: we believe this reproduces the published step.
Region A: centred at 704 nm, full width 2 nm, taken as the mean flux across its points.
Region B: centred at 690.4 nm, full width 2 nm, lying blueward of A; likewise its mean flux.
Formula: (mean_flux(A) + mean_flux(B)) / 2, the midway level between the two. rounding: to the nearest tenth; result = 14.2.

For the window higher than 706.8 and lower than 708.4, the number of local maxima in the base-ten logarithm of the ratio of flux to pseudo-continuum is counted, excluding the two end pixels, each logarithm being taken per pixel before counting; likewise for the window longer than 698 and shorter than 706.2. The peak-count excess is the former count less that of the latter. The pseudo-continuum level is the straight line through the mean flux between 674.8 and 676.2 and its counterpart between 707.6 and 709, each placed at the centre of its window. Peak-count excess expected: -11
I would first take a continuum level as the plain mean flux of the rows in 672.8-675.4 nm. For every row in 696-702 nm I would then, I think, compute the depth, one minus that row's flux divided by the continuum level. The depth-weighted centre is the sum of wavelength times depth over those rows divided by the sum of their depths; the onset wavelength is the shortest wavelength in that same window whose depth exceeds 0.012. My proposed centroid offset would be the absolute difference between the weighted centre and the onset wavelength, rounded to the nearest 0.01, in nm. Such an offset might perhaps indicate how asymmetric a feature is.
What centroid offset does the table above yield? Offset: 3.32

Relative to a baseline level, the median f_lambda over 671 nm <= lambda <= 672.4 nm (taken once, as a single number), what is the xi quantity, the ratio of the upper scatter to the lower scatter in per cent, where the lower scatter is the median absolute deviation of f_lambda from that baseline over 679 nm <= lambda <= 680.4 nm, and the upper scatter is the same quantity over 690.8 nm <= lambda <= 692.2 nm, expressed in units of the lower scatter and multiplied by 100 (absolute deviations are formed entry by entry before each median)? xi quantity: 273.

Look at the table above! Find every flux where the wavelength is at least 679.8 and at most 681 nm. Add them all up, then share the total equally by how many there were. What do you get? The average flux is 14.3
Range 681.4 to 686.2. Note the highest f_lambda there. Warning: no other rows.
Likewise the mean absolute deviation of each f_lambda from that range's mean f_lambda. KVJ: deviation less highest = -14.2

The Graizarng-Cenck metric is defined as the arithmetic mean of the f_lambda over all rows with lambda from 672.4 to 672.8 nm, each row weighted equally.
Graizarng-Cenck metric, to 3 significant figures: 14.2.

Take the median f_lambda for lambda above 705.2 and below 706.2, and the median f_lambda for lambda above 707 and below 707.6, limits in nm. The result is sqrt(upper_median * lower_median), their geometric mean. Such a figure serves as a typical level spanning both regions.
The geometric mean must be 14.0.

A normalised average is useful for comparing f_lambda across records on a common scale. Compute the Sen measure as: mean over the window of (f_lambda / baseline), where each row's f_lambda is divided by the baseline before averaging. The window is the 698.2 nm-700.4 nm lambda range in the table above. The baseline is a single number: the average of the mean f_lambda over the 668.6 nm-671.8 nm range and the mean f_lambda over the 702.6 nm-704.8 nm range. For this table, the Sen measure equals 1.00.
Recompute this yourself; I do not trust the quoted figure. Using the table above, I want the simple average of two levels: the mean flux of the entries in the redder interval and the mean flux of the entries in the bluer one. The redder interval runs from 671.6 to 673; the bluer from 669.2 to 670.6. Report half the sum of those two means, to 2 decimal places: 14.31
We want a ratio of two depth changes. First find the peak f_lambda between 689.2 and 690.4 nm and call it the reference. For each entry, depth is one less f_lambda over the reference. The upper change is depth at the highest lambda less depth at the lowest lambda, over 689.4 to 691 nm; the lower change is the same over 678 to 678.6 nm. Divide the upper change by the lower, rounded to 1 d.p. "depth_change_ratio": -1.6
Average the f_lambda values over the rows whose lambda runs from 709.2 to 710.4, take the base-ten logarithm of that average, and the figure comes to 1.14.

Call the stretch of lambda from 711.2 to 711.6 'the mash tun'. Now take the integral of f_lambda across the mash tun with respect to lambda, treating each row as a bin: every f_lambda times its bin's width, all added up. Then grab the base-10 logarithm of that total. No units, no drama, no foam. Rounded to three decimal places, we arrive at 0.746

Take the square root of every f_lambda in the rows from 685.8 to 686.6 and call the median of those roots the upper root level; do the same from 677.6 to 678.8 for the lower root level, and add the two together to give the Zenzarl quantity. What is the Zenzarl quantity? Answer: 7.55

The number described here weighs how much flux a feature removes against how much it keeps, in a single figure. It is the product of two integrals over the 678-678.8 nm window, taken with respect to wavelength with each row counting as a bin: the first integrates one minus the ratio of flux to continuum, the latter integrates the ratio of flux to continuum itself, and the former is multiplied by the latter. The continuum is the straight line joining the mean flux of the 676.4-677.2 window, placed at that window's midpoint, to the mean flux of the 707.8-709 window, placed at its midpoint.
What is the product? -0.0042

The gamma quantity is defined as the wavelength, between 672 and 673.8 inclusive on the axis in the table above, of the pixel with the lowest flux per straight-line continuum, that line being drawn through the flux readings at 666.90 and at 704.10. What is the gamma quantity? 672.70 nm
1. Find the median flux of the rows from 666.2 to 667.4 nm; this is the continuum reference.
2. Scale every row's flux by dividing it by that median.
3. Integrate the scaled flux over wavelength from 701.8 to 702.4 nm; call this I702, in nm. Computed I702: 0.573 nm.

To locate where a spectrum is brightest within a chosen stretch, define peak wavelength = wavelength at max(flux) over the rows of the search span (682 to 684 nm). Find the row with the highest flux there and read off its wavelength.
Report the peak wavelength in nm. 682.30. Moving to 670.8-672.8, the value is 670.90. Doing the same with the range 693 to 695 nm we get 694.90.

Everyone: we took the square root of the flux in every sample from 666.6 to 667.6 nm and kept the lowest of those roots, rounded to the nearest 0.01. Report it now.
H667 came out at 3.82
